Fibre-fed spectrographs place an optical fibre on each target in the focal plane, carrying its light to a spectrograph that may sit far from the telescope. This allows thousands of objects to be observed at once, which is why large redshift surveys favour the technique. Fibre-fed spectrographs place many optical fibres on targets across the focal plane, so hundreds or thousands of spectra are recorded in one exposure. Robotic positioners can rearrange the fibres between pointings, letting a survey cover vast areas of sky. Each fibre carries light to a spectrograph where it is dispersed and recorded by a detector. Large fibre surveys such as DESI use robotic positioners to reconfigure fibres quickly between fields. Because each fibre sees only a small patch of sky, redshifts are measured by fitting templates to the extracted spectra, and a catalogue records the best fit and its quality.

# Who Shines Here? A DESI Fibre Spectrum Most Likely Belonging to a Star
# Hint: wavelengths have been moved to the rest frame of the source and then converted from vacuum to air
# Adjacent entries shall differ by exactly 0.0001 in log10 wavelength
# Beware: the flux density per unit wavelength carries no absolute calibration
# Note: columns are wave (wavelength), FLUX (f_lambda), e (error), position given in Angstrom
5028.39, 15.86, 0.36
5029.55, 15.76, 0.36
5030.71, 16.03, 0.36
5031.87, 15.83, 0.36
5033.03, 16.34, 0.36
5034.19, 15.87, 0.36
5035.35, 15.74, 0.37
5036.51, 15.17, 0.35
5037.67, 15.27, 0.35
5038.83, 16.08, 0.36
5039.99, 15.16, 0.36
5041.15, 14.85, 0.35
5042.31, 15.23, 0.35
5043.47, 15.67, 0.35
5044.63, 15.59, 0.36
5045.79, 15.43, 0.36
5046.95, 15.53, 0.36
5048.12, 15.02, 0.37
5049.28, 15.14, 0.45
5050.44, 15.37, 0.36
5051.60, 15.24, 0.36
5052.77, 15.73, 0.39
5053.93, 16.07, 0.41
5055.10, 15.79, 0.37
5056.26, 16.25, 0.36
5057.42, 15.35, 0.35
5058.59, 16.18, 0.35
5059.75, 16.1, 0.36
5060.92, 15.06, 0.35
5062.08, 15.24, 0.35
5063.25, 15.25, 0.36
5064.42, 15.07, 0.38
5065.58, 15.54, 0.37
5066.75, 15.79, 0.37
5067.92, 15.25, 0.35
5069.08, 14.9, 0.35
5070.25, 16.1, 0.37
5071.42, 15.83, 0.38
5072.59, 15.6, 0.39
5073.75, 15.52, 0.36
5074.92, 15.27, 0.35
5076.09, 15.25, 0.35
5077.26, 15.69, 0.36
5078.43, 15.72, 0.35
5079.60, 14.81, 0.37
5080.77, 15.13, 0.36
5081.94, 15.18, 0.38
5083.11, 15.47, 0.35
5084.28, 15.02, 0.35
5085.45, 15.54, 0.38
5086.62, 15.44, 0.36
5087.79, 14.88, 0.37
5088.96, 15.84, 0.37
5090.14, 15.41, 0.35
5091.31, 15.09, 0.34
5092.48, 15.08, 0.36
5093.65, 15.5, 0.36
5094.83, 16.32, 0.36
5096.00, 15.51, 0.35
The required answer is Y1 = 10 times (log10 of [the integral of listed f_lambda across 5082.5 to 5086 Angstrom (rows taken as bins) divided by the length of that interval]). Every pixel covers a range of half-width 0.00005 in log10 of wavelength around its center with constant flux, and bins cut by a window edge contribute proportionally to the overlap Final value 11.86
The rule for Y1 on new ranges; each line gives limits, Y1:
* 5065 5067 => 11.94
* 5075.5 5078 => 11.89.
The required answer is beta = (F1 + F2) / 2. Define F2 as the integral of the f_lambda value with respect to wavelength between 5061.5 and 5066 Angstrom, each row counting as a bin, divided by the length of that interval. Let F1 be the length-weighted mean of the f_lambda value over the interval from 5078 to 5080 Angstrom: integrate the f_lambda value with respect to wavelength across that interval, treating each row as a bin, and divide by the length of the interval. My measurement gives 15.3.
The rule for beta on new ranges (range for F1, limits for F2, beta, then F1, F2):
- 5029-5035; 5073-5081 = 15.7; 15.94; 15.36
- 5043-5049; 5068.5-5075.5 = 15.5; 15.43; 15.54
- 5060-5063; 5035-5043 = 15.3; 15.25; 15.36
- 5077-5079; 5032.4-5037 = 15.7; 15.70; 15.78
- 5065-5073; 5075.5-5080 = 15.5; 15.56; 15.38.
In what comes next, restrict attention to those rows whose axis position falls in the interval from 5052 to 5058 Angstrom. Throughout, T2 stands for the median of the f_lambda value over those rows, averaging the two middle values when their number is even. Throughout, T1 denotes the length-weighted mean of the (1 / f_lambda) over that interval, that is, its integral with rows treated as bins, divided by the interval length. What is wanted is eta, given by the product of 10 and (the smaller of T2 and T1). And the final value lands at 0.632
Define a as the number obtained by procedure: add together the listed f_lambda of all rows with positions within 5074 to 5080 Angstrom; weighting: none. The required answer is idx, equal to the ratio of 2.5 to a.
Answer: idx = 0.0326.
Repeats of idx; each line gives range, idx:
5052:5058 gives 0.0316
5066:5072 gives 0.0321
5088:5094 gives 0.0325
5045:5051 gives 0.0327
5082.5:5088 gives 0.0327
